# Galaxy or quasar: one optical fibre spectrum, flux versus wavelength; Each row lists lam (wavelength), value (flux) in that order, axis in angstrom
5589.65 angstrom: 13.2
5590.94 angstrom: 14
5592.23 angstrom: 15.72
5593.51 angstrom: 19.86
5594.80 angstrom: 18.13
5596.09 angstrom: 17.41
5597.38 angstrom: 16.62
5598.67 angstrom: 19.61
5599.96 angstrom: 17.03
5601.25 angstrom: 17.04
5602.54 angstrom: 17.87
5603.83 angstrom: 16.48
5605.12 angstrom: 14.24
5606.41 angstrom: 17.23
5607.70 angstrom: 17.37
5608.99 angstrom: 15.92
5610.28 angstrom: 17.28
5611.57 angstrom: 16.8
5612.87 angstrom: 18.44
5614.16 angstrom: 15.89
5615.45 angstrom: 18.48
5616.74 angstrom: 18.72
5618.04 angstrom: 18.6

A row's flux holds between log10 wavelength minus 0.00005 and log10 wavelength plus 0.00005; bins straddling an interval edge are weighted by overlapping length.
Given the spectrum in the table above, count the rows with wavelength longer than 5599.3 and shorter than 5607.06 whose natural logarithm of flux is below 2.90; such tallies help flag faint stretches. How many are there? 6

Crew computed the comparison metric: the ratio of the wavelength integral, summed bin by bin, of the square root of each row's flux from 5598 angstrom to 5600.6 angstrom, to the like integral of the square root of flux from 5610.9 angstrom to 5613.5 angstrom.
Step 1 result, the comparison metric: 1.02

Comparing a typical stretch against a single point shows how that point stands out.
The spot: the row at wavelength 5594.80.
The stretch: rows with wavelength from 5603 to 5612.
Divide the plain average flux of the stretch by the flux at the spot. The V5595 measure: 0.91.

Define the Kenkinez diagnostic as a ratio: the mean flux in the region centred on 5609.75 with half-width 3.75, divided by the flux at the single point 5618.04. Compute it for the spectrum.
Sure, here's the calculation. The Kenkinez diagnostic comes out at 0.92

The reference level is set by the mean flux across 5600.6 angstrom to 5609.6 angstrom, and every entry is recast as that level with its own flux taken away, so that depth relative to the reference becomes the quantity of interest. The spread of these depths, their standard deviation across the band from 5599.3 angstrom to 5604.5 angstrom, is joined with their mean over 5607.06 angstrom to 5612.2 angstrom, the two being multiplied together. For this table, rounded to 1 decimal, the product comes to -0.1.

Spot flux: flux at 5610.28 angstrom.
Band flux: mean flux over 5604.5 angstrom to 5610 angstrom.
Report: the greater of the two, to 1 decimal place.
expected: 17.3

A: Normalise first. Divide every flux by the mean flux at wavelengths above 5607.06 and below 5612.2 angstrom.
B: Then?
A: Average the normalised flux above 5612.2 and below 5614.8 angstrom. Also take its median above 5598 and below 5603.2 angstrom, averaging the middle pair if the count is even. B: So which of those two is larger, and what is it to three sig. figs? 1.04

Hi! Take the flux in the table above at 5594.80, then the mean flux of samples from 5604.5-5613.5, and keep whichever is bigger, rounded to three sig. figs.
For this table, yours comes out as 18.1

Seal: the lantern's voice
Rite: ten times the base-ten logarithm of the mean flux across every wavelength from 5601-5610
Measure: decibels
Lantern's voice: 12.2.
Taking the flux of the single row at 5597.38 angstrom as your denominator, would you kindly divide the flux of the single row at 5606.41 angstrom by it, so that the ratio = 1.04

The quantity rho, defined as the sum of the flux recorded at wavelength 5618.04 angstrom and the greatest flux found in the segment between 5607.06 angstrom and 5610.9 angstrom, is 36.0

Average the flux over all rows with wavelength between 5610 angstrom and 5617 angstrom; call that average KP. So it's 17.6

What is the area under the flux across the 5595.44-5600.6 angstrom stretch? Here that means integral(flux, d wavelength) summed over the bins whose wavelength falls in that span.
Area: 91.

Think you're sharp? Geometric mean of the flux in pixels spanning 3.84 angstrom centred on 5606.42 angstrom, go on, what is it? 16.2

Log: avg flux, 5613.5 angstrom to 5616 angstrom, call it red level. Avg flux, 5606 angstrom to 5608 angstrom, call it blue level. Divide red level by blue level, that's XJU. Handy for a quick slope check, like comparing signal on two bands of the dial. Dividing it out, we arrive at 0.99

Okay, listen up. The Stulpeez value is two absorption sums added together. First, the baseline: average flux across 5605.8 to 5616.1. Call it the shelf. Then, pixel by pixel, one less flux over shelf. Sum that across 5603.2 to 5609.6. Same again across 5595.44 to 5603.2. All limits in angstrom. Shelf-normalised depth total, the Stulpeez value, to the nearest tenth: 0.1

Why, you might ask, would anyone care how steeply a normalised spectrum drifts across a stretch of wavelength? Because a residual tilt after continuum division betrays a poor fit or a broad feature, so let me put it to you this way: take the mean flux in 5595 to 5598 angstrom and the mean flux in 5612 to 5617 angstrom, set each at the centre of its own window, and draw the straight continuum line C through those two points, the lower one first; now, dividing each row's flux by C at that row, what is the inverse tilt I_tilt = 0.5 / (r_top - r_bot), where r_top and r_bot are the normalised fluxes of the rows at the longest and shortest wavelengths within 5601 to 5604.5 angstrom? -13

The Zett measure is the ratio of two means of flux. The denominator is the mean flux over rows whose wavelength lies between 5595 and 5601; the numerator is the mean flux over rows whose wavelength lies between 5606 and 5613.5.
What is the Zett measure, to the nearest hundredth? 0.97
